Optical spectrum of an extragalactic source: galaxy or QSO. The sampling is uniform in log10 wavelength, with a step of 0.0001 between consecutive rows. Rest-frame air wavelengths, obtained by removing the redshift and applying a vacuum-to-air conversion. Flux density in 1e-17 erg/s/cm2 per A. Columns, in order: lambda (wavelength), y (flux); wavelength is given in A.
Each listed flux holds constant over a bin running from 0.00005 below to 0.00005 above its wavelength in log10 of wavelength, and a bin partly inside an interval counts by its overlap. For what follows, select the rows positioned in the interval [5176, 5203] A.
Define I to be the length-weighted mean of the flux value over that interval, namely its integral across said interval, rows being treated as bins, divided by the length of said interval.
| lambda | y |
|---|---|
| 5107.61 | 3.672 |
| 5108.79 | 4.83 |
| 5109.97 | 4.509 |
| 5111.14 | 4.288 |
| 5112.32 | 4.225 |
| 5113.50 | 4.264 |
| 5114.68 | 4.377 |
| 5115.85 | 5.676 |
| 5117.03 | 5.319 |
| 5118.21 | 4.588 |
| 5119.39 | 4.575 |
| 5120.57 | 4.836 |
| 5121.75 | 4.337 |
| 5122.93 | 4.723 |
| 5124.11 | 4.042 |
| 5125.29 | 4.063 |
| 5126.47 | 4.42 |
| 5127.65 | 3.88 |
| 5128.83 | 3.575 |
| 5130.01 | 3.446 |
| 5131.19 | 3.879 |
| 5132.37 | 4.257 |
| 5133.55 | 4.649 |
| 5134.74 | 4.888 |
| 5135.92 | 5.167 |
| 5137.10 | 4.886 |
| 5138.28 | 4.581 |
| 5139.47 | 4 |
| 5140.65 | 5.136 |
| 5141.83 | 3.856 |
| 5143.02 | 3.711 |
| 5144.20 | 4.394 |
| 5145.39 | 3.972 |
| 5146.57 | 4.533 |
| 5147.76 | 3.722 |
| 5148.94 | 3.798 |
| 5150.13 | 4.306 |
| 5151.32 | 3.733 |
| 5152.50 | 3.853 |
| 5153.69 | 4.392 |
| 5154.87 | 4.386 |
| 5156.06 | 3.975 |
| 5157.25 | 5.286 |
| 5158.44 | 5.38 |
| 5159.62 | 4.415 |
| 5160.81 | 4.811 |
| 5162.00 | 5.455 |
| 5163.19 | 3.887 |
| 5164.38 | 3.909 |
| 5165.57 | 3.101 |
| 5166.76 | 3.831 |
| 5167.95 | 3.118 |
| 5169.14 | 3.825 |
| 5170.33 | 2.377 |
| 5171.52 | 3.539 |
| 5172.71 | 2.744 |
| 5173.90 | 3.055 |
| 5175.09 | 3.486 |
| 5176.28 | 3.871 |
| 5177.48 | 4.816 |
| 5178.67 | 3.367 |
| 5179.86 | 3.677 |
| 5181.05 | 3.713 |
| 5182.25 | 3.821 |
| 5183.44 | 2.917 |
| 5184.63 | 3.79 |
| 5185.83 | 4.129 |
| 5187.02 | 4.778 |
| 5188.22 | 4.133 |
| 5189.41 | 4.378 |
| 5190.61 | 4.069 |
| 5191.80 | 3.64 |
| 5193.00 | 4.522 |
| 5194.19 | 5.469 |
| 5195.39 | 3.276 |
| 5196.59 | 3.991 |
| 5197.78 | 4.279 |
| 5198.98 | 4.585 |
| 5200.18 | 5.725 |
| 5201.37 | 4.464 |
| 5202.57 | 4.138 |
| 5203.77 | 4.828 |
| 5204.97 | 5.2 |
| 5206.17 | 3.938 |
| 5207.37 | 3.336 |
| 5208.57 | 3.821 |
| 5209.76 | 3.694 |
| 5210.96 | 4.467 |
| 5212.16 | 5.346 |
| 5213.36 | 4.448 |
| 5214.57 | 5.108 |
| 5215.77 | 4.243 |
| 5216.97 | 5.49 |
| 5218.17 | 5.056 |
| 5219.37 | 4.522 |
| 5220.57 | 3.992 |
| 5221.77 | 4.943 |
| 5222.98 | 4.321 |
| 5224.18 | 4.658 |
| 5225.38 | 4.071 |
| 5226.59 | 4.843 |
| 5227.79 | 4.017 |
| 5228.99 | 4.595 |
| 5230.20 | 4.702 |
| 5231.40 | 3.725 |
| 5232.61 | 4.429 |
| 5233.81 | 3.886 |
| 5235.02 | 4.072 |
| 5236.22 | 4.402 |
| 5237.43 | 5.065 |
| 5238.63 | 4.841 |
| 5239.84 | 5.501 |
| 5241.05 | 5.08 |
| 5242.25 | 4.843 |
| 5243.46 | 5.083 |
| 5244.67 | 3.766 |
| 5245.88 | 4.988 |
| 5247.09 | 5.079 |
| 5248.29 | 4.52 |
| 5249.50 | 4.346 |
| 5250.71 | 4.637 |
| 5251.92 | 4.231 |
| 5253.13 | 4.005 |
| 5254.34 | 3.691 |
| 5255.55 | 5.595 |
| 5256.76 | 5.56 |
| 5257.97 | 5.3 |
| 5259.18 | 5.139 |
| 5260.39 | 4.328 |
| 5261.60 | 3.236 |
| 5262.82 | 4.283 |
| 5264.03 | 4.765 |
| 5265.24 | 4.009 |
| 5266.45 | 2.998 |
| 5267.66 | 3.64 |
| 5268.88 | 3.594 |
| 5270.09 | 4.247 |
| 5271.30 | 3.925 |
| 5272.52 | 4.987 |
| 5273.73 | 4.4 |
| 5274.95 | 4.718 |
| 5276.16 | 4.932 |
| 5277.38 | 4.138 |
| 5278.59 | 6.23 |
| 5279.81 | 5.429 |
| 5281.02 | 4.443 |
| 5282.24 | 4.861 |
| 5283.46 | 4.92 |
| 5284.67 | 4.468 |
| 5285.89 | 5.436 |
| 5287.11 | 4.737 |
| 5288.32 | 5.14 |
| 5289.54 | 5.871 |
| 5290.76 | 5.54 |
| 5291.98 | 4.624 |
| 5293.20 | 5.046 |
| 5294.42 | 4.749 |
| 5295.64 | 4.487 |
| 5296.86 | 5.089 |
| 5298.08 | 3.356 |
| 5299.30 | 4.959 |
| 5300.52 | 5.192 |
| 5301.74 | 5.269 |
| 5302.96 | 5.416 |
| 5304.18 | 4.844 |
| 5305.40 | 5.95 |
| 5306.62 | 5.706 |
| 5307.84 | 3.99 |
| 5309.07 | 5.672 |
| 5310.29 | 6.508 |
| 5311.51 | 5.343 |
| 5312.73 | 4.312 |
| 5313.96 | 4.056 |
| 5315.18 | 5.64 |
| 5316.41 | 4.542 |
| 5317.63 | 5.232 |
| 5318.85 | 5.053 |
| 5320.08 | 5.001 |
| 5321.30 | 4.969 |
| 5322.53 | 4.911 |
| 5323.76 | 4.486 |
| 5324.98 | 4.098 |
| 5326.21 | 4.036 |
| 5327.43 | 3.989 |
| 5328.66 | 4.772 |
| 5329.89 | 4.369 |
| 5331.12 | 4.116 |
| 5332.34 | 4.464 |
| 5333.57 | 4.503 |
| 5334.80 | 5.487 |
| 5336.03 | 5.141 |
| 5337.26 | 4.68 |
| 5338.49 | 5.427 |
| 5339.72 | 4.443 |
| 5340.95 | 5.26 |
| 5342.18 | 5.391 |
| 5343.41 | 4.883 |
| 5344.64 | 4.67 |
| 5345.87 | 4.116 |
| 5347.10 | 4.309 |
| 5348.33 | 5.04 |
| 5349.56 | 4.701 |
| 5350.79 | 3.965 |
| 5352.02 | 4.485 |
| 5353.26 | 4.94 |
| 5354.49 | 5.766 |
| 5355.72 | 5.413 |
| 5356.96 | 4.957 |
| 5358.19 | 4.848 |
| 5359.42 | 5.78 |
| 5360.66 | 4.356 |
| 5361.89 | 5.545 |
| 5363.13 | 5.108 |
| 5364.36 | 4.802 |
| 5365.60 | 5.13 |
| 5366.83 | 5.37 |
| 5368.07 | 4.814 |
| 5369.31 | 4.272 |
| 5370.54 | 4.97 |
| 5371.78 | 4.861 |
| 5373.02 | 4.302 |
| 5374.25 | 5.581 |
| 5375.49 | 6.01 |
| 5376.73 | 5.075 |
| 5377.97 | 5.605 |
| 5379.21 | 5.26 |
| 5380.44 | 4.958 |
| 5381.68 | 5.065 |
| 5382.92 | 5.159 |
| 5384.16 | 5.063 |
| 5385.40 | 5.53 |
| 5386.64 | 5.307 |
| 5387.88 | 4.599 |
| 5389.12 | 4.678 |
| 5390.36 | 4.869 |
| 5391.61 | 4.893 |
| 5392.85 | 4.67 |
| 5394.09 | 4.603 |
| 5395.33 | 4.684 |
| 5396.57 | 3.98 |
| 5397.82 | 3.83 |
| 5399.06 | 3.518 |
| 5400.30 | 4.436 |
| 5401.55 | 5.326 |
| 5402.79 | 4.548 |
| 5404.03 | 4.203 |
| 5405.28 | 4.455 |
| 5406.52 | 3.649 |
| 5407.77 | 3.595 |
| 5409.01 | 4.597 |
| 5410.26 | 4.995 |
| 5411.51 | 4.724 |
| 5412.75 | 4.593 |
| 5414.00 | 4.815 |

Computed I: 4.2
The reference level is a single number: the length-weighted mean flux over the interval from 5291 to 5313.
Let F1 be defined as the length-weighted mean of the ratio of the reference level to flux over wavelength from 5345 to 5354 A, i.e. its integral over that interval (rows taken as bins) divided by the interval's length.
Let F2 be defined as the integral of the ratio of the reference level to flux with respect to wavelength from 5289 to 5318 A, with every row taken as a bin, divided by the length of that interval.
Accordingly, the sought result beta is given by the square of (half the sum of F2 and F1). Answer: 1.15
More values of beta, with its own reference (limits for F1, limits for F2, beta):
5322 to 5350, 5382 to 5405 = 1.20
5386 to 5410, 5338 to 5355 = 1.22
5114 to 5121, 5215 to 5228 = 1.16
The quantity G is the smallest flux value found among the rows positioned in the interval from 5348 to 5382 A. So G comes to 3.965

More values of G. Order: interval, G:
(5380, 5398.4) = 3.83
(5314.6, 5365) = 3.965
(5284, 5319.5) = 3.356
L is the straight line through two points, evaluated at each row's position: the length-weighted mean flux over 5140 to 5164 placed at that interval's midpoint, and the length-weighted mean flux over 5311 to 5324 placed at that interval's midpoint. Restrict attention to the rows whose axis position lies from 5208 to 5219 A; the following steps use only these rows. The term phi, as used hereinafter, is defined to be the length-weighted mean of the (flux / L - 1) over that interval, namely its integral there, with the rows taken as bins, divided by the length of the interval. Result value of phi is 0.02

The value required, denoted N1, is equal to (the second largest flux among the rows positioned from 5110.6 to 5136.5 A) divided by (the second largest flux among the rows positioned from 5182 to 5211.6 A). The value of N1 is 0.97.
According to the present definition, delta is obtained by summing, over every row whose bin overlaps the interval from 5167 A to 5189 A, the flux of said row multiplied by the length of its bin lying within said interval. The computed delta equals 80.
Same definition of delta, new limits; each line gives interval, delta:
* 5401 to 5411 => 44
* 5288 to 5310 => 112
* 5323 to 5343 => 93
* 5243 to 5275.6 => 144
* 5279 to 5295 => 81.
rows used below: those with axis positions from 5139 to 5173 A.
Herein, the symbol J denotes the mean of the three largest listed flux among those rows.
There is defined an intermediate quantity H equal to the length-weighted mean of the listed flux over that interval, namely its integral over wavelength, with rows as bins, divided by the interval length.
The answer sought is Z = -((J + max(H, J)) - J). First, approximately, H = 4.1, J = 5.4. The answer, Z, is -5.37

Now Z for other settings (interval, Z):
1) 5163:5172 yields -3.88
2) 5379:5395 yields -5.37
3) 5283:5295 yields -5.62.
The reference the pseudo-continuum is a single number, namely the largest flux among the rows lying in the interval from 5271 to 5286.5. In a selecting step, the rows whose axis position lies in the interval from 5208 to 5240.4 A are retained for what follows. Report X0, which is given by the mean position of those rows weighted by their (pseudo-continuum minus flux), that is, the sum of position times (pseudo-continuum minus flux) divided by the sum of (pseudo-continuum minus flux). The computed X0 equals 5224.0 A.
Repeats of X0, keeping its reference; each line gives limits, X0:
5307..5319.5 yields 5313.5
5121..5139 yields 5129.5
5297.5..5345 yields 5322.2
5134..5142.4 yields 5138.7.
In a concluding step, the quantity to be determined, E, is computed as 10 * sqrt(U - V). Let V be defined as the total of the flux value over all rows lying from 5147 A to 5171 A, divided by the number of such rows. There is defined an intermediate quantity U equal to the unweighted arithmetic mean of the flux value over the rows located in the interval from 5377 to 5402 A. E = 8.5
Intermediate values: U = 4.80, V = 4.1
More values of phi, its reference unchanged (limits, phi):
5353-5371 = 0.01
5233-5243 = 0.02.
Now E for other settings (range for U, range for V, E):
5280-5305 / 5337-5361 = 2.3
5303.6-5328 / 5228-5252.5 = 5.7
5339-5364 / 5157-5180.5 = 10.0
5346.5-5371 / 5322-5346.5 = 5.2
